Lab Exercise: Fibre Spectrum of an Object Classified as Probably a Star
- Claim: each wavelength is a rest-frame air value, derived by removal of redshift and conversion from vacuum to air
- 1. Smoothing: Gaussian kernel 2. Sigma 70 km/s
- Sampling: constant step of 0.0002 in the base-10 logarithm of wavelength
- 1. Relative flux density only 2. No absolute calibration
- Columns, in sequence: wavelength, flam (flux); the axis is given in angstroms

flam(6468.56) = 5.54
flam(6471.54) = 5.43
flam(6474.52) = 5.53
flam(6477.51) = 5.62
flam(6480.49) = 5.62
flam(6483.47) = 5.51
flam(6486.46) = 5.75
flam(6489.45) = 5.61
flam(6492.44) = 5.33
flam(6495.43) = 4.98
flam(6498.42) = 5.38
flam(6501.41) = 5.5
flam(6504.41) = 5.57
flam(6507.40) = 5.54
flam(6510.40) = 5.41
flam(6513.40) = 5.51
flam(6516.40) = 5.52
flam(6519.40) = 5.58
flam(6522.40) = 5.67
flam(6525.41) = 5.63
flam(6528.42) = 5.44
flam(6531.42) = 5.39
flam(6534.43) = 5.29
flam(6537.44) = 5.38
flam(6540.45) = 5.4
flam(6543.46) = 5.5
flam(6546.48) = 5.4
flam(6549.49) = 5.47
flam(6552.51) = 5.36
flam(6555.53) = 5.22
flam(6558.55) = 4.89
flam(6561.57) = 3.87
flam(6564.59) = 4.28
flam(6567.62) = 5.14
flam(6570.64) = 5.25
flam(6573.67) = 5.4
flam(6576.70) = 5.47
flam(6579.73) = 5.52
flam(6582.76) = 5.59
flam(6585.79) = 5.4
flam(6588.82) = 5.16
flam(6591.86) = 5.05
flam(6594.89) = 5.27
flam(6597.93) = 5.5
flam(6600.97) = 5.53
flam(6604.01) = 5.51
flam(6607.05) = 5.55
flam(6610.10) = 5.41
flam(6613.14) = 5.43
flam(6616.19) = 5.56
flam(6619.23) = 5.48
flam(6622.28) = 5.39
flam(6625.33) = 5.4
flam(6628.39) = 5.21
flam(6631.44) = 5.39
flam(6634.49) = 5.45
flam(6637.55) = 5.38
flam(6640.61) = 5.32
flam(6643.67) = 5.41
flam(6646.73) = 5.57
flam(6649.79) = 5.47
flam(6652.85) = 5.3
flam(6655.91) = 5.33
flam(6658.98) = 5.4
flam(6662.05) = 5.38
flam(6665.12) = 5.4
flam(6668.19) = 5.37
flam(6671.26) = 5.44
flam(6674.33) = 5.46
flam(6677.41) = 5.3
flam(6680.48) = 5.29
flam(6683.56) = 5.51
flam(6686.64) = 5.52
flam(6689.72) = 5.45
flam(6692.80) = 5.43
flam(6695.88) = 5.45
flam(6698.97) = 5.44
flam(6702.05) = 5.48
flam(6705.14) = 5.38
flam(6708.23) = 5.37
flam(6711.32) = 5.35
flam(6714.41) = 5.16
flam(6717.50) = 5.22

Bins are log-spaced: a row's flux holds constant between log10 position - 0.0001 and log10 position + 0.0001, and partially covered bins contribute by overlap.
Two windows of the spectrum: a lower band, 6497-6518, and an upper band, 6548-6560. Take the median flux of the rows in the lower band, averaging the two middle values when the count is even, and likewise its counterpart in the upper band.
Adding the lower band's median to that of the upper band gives 10.8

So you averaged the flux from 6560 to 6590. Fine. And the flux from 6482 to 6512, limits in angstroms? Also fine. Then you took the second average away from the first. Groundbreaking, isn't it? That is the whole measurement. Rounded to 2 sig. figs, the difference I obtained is -0.35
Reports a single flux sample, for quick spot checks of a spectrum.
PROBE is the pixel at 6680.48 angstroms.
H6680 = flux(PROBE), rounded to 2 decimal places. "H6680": 5.29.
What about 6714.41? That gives 5.16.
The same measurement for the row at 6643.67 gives 5.41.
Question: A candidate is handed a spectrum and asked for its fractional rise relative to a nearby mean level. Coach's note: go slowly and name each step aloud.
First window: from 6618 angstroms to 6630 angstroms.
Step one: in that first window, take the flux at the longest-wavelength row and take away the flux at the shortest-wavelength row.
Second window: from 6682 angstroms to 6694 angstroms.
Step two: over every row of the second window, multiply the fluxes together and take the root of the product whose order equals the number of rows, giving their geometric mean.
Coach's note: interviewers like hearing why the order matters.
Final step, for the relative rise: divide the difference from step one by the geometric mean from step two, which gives -0.049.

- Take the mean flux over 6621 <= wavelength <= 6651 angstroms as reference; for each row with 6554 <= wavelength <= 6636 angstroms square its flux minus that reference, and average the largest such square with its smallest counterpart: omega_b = 1.2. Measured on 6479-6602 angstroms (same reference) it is 1.2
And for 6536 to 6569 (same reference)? 1.2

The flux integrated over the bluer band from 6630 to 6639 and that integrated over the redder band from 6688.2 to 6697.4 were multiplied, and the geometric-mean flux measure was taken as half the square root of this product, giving 25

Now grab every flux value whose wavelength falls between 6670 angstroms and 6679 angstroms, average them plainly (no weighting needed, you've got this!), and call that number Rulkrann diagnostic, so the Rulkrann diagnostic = 5.40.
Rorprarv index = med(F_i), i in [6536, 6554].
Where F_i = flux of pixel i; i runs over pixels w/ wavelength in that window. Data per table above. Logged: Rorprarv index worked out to 5.40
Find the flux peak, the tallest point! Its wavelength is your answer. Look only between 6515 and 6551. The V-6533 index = 6522.40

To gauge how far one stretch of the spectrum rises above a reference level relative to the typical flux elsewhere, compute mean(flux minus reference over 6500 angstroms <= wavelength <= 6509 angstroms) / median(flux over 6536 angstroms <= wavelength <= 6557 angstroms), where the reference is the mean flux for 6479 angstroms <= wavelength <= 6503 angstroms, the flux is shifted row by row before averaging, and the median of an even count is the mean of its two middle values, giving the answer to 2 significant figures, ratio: 0.014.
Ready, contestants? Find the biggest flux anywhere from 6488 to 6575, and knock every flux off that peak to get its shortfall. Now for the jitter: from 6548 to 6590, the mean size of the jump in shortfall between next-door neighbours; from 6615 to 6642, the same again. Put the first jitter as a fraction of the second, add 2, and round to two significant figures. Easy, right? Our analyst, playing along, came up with 5.1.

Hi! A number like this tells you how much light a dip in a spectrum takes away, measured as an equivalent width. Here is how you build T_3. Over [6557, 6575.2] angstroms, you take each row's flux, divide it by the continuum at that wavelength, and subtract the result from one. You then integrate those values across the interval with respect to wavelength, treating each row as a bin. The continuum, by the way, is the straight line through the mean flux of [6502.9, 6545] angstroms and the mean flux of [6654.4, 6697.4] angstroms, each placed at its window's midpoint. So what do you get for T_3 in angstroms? 2.19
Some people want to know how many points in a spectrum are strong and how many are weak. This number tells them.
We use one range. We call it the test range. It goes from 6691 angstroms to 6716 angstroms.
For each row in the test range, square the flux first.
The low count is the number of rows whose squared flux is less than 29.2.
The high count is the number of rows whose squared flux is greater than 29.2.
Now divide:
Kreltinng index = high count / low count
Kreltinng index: 1.00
